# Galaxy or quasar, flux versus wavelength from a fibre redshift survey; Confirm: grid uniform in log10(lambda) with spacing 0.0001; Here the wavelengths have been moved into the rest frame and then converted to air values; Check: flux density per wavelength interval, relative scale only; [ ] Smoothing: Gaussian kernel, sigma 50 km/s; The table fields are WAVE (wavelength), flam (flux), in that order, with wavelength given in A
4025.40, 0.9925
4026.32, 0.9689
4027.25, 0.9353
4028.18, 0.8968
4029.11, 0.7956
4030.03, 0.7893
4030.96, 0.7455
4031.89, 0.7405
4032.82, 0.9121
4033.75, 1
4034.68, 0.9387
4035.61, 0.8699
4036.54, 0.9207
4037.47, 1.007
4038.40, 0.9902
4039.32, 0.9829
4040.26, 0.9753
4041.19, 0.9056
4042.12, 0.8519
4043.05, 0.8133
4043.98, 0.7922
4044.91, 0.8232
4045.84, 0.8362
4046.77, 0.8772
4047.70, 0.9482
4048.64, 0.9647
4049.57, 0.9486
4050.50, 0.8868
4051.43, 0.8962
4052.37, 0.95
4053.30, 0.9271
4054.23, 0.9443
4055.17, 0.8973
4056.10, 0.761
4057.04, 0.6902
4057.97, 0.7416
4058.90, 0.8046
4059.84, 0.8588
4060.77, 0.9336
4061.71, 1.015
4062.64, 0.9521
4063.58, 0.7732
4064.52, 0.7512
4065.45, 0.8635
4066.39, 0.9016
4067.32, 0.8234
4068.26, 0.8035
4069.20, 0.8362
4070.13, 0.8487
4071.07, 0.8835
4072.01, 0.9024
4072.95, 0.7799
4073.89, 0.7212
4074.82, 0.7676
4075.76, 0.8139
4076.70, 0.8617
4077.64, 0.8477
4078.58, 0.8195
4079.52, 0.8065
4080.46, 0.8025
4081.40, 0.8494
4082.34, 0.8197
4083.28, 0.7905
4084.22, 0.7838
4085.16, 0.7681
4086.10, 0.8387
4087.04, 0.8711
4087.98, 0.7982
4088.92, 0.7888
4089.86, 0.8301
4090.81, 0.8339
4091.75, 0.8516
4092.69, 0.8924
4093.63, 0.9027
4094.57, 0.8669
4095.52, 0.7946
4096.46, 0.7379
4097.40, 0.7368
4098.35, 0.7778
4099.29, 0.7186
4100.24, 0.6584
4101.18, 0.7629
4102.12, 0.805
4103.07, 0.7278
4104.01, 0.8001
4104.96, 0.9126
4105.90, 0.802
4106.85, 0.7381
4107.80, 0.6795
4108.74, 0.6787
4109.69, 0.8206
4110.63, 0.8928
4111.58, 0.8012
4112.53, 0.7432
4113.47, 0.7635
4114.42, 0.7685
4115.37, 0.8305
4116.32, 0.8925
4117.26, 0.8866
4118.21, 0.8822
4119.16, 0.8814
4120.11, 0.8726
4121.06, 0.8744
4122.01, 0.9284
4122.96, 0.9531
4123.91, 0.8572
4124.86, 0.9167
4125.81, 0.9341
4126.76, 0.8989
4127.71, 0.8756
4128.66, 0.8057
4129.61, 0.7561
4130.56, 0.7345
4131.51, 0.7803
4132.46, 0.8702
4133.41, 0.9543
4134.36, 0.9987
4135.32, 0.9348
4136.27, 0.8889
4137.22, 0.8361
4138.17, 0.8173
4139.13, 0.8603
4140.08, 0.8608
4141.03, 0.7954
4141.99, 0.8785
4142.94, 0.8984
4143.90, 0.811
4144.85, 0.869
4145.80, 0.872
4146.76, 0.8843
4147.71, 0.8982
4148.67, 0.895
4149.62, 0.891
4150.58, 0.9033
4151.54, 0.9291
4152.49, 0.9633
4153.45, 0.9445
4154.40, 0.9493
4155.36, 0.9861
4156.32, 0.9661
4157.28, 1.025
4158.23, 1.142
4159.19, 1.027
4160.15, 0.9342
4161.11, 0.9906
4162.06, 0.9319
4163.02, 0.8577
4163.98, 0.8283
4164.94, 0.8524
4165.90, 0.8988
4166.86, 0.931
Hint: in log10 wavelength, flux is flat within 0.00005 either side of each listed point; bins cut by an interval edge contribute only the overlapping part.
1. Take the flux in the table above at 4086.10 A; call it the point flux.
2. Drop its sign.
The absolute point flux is 0.84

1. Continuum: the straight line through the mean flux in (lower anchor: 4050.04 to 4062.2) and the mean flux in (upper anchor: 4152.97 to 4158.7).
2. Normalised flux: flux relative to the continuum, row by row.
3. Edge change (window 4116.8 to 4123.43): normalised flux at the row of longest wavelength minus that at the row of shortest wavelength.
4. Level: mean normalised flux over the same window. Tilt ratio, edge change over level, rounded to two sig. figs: 0.066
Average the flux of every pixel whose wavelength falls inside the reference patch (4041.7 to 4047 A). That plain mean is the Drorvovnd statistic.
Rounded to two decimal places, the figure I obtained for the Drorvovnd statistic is 0.83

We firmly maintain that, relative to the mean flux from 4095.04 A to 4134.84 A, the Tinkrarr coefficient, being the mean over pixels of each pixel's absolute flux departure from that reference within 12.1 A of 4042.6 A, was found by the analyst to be 0.10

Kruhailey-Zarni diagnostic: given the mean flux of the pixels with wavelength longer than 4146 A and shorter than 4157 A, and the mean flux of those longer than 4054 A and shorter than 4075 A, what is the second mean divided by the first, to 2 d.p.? 0.90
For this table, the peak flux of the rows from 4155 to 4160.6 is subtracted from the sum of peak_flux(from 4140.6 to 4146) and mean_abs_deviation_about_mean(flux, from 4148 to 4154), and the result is -0.22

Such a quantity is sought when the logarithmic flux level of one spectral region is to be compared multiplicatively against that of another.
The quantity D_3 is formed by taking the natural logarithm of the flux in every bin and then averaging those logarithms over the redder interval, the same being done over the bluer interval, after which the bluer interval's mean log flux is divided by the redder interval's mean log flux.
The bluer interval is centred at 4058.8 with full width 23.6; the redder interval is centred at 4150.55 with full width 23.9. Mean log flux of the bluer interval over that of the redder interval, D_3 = 1.8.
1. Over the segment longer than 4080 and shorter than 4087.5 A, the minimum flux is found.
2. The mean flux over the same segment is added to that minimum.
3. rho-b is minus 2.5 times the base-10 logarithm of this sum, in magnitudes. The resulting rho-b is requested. -0.499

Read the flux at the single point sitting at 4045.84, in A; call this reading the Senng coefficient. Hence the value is 0.8362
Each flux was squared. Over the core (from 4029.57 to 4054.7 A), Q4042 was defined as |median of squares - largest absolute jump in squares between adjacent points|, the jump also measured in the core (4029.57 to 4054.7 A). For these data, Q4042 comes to 0.55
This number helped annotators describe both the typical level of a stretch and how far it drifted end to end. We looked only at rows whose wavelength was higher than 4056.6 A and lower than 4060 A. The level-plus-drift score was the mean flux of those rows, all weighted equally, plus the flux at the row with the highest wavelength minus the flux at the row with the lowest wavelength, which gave 0.94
